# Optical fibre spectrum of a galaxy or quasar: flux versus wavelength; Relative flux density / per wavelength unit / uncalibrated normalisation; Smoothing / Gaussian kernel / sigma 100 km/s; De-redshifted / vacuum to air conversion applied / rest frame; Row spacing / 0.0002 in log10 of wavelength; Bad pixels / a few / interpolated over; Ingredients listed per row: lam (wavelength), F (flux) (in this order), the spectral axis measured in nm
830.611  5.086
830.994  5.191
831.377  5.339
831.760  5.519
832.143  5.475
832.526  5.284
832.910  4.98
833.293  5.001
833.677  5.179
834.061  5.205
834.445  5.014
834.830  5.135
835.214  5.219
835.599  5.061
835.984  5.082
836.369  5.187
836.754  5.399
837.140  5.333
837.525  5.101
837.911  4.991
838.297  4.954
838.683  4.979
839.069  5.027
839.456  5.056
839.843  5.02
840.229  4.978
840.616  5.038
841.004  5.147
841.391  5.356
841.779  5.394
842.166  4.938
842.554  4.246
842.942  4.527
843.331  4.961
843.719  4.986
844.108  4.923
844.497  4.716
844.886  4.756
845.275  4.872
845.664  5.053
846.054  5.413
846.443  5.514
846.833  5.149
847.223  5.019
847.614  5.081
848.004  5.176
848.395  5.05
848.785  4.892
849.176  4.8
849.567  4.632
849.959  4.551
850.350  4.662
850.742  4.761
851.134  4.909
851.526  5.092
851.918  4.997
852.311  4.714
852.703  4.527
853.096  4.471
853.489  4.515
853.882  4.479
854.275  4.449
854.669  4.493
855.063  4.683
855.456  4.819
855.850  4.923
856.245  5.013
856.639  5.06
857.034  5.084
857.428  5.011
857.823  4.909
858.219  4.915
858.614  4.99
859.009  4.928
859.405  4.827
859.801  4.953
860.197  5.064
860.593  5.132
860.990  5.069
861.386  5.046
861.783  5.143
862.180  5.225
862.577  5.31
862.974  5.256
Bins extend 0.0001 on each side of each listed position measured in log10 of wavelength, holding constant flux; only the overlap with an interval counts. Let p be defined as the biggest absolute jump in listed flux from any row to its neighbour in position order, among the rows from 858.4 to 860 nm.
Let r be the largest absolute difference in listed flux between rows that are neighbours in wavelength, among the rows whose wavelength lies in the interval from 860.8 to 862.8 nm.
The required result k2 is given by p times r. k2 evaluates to 0.01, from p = 0.126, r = 0.10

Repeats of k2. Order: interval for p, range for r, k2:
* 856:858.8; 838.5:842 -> 0.02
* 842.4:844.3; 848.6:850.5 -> 0.07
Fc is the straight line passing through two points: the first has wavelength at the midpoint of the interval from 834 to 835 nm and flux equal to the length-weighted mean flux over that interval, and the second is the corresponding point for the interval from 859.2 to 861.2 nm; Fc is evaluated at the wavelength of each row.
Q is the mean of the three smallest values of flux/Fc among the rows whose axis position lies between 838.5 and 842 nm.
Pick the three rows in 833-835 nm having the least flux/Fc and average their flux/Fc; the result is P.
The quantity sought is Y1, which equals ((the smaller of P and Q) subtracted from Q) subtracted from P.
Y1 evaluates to 0.989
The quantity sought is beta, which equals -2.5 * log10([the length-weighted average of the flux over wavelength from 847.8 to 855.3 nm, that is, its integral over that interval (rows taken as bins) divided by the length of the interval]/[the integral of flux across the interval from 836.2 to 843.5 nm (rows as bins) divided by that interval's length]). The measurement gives 0.067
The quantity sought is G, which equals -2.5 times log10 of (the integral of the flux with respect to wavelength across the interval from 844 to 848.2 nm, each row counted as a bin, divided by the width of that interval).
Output -1.76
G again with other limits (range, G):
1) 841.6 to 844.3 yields -1.71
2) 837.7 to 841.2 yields -1.75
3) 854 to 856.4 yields -1.68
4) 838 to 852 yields -1.74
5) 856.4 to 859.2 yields -1.74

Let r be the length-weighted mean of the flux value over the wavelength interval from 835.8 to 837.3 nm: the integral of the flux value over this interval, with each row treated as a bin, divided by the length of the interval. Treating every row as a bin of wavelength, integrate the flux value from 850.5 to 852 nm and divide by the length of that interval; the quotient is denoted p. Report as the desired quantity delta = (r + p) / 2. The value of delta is 5.09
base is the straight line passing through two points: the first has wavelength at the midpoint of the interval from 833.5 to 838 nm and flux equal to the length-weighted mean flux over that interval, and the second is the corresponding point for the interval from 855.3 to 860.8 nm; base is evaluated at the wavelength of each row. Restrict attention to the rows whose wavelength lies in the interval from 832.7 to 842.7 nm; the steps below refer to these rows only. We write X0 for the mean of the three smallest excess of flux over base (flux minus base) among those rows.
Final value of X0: -0.42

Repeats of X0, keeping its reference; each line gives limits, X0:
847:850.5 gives -0.43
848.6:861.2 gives -0.54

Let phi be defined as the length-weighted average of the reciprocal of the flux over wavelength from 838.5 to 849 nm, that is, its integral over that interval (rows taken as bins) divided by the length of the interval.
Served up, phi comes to 0.200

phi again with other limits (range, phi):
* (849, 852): 0.209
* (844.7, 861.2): 0.205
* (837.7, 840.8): 0.200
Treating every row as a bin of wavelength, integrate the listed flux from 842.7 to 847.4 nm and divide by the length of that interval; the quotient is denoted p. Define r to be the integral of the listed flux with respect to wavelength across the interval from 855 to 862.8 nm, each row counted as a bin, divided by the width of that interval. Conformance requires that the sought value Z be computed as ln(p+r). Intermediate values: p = 4.98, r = 5.01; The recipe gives 2.30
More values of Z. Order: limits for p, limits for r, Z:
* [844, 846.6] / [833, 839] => 2.32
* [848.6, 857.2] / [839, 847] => 2.28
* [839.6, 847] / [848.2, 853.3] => 2.28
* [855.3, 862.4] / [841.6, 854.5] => 2.29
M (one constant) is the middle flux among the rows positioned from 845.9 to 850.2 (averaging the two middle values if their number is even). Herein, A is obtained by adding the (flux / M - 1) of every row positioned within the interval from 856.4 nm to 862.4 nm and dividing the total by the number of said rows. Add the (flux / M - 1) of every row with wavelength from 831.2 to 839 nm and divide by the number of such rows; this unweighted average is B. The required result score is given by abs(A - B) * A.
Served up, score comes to -0.0002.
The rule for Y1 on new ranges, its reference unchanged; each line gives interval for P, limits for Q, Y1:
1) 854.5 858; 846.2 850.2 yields 0.928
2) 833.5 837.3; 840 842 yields 0.986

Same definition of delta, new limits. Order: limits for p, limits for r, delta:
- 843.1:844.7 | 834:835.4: 5.01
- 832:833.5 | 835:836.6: 5.16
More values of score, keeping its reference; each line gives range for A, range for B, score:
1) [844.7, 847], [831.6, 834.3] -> 0.0003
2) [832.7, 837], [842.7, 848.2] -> 0.0004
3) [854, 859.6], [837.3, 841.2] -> -0.0012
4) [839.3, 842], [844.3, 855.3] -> 0.0011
